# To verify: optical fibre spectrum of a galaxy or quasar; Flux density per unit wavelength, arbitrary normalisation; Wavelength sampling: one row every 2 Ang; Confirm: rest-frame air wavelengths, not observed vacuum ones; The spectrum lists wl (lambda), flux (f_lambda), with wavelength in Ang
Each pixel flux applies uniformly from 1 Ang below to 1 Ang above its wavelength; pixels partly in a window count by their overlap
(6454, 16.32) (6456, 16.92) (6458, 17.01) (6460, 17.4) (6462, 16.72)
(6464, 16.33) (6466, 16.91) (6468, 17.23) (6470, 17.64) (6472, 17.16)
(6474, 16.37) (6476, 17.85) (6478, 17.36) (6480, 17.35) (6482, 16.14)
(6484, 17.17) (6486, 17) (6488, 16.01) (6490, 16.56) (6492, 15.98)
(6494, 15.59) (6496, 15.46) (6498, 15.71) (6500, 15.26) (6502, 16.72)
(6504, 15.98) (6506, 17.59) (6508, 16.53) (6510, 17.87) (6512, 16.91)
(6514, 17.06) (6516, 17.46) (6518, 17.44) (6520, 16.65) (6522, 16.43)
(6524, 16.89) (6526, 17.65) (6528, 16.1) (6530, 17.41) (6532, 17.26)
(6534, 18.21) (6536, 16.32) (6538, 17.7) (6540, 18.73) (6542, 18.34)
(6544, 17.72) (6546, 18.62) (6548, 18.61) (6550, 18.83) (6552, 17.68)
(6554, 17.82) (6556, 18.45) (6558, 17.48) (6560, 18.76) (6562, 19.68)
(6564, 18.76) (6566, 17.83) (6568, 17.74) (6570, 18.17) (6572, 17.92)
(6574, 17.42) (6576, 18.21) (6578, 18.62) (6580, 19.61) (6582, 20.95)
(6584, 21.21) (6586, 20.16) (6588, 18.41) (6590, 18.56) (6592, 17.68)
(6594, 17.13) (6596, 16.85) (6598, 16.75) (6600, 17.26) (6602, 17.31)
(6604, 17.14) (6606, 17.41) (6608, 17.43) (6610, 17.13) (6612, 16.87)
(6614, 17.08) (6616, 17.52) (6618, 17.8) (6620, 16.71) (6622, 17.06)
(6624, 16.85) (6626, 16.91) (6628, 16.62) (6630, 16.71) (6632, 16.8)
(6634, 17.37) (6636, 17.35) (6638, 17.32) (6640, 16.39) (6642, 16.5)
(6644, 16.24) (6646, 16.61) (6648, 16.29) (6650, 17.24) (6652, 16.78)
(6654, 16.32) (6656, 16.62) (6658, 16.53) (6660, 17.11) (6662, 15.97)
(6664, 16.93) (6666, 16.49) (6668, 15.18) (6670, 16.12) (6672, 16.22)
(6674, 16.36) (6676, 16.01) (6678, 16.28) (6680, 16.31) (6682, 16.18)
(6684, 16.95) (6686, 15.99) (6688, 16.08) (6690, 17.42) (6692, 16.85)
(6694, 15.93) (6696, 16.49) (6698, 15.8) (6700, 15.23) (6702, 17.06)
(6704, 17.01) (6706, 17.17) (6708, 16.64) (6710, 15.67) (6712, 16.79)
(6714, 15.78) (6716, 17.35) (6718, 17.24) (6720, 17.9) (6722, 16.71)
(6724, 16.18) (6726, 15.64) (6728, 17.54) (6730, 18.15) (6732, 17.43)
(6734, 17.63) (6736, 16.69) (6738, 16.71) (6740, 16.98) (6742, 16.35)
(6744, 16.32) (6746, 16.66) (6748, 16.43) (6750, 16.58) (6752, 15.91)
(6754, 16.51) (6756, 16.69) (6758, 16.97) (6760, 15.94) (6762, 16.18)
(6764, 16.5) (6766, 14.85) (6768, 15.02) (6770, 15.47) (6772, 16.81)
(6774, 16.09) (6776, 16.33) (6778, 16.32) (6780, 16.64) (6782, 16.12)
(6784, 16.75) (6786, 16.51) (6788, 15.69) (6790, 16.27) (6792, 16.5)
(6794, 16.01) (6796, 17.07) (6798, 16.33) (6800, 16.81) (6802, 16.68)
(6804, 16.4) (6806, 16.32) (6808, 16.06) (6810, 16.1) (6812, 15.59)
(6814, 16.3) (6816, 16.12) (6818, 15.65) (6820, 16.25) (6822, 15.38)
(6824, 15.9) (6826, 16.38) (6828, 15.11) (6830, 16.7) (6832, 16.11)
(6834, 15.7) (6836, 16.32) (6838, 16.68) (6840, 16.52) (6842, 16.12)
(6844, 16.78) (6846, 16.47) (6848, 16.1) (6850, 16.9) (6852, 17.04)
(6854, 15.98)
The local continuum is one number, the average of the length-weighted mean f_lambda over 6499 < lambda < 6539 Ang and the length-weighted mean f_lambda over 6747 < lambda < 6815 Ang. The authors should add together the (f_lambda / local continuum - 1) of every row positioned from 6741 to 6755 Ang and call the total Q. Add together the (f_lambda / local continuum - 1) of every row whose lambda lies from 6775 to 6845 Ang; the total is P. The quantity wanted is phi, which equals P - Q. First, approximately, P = -0.8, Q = -0.1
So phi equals -0.69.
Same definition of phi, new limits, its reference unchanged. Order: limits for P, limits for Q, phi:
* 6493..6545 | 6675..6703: 0.78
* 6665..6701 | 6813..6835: 0.00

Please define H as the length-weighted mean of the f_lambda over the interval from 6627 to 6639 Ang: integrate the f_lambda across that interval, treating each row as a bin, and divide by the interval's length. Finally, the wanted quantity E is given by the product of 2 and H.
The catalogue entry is 34.1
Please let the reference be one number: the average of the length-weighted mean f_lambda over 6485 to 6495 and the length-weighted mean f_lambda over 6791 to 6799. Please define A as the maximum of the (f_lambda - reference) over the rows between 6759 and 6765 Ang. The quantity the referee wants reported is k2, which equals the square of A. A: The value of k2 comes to 0.0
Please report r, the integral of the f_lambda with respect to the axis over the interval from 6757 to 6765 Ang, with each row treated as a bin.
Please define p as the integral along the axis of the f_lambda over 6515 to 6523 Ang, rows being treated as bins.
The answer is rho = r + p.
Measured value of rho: 267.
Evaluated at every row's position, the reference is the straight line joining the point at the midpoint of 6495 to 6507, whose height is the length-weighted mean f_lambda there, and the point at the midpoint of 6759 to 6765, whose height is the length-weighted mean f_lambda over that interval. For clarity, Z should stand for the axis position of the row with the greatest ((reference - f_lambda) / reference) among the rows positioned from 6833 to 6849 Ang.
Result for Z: 6834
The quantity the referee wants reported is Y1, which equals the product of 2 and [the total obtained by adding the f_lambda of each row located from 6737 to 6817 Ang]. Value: 1304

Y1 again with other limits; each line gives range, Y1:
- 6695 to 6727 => 529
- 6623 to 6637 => 237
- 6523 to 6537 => 240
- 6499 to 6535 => 611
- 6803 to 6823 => 320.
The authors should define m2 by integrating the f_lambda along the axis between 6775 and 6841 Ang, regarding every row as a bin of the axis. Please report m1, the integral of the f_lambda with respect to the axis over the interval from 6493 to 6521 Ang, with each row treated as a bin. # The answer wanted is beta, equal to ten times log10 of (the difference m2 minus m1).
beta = 27.8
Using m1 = 464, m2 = 1071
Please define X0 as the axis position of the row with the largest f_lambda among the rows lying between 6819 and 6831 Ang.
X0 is 6830 Ang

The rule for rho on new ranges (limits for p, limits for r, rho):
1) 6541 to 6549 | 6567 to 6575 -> 289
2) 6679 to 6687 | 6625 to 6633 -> 265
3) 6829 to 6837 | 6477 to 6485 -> 266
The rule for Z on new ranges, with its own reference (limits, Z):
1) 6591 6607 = 6598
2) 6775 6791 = 6788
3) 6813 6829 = 6828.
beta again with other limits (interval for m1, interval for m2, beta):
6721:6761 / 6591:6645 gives 24.0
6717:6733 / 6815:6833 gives 11.3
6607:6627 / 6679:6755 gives 29.6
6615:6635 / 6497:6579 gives 30.4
